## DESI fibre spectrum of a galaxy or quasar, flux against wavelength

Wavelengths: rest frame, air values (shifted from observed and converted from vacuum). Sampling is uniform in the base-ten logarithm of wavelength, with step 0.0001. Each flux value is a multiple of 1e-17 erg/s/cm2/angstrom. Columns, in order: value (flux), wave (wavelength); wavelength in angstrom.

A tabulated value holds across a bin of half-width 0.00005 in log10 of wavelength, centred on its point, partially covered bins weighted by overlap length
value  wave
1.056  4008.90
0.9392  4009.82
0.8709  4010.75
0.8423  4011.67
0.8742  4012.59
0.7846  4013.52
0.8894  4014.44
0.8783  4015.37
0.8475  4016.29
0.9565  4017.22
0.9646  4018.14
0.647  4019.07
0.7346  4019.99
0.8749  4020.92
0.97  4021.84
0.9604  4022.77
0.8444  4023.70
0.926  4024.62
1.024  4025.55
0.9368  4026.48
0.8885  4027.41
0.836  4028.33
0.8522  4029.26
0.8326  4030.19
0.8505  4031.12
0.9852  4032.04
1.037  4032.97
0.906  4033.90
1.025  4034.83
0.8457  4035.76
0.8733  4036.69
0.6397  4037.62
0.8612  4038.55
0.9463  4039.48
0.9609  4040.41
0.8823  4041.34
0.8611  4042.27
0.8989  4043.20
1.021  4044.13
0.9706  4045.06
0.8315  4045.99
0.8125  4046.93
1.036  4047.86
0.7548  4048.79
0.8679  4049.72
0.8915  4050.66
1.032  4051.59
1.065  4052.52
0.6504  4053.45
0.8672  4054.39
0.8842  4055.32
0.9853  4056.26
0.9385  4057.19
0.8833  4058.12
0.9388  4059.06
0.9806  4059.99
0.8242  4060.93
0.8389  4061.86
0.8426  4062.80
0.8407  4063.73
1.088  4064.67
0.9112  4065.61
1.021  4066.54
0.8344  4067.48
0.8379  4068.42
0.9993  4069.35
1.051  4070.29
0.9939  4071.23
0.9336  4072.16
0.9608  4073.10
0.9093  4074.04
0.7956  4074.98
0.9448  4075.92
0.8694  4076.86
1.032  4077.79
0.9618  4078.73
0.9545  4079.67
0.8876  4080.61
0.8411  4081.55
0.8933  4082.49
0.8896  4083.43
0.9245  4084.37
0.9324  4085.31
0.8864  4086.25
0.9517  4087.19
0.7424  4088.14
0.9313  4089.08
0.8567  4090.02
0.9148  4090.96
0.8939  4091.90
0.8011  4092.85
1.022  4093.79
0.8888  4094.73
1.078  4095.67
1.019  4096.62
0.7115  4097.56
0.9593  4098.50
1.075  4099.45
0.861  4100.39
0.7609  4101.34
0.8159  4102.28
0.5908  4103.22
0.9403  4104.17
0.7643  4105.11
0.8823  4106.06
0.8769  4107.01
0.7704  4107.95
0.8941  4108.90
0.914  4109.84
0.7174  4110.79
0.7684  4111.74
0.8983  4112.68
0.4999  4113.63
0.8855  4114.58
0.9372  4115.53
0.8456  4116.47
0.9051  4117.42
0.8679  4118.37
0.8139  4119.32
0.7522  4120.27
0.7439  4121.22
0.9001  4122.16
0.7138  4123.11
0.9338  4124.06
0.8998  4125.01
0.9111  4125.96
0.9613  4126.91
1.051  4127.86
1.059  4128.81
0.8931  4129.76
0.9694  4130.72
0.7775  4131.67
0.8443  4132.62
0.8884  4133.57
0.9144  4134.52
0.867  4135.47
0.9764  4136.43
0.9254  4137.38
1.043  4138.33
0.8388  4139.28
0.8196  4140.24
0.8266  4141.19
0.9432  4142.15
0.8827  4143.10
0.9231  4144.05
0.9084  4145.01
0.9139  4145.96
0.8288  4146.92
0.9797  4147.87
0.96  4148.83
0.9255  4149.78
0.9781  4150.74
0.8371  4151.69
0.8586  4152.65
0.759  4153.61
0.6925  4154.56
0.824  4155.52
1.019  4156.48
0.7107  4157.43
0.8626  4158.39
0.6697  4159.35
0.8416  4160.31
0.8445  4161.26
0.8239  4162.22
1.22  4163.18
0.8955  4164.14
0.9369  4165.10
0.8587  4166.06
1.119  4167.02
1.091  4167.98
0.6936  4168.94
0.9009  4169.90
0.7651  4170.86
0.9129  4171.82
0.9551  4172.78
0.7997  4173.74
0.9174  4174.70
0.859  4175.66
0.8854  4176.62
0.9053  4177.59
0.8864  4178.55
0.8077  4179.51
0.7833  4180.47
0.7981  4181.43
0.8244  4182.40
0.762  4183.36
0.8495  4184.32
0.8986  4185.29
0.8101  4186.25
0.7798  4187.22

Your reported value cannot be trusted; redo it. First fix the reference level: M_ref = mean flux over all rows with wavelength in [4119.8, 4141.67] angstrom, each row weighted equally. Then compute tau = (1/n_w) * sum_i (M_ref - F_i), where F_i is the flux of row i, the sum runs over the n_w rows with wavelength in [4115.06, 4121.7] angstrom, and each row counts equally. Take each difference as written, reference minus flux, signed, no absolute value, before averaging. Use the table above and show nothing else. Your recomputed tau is 0.05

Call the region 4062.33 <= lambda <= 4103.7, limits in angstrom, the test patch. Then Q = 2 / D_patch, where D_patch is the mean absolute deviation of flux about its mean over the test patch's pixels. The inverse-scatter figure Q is 25.8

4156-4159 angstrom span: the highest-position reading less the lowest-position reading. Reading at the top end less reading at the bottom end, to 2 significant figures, -0.16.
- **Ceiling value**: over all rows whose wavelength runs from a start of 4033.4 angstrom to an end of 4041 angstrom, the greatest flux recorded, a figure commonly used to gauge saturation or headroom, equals 1.025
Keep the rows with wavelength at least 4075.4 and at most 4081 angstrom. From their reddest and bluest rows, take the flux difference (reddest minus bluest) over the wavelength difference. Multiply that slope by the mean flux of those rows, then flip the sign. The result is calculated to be 0.011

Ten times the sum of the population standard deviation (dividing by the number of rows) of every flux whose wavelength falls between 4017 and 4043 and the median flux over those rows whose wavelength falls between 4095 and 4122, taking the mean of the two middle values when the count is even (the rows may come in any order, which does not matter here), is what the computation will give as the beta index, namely 9.6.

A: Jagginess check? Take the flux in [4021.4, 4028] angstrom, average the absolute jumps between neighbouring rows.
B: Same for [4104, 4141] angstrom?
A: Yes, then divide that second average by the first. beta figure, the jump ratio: 1.4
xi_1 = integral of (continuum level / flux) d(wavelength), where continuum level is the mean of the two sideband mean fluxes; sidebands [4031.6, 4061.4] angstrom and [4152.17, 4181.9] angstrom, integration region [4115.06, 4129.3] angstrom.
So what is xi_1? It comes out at 14.4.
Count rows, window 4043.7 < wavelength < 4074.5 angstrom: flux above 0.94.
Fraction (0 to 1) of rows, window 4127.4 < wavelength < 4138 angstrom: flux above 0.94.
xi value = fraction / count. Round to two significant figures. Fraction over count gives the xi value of 0.028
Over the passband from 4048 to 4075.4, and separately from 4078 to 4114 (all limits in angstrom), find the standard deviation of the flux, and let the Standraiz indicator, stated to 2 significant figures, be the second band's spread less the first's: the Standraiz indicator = 0.019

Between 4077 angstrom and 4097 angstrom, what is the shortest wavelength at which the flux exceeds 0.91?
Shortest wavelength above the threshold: 4077.79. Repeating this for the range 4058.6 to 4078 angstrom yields 4059.06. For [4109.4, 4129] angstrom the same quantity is 4109.84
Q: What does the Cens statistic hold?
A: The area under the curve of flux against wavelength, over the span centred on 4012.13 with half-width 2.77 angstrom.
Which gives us 4.8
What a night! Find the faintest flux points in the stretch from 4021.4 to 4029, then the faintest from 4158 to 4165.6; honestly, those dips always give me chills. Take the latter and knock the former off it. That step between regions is -0.17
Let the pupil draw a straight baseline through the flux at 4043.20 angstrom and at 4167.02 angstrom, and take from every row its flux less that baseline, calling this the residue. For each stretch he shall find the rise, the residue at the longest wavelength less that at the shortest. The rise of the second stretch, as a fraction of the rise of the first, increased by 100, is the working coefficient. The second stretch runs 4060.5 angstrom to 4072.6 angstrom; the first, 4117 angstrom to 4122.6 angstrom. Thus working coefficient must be 93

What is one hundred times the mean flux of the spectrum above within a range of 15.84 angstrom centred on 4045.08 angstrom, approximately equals 90.2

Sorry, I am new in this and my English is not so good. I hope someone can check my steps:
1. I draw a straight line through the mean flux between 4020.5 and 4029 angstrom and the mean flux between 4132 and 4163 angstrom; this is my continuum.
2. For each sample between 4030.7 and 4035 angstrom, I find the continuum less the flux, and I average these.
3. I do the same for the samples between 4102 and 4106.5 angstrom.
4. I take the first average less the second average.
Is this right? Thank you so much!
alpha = -0.14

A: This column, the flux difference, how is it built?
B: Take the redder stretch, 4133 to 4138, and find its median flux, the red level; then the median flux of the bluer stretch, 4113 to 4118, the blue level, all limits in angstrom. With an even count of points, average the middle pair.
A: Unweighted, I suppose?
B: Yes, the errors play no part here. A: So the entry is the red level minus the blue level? 0.03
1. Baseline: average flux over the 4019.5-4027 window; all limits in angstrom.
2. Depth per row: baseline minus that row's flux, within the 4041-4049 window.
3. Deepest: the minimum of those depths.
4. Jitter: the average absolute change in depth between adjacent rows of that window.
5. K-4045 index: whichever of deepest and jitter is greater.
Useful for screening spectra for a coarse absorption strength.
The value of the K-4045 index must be 0.11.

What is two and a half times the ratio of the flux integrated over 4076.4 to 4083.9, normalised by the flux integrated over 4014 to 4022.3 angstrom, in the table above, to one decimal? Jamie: 2.4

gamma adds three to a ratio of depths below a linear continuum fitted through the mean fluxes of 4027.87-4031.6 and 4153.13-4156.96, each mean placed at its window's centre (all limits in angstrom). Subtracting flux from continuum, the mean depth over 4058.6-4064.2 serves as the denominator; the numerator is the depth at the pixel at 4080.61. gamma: 4.3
